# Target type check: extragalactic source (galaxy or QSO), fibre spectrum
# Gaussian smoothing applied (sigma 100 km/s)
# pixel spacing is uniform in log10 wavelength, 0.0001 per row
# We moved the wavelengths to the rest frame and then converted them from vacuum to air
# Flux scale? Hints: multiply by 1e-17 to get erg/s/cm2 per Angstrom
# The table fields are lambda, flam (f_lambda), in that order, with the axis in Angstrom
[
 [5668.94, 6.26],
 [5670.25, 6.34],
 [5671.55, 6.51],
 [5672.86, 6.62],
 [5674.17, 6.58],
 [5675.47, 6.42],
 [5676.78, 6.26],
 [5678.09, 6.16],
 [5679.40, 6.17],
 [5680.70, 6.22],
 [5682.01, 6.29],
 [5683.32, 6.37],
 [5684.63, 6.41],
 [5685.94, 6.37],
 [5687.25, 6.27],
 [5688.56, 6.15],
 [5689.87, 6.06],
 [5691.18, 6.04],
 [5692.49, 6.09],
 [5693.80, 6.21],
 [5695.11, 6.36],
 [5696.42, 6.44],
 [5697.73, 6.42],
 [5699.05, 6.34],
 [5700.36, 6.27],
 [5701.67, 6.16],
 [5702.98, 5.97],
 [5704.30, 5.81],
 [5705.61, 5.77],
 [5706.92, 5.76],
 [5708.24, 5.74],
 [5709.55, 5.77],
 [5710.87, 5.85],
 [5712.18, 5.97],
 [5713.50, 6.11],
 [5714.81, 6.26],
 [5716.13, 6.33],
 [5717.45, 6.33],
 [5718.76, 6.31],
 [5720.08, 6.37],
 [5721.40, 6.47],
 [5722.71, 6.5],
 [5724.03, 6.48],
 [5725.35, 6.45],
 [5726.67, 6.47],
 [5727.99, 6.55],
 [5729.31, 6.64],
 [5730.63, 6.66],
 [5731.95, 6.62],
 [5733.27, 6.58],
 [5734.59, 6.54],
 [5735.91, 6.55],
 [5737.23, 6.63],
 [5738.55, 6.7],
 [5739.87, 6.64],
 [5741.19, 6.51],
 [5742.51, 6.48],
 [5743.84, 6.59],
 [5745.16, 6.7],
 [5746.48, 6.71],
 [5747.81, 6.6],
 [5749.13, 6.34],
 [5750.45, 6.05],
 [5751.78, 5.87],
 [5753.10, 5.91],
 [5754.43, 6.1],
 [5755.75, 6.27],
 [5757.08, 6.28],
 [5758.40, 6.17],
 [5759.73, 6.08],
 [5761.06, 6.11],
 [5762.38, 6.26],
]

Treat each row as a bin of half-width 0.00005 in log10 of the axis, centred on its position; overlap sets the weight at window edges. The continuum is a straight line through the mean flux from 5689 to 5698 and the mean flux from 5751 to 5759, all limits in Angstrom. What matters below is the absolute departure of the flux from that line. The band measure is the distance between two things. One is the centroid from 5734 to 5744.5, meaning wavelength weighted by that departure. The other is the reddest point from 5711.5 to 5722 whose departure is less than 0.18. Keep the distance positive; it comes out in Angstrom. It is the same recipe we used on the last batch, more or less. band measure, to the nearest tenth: 20.4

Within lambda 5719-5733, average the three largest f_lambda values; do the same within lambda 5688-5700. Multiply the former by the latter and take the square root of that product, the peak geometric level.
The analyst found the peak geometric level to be 6.52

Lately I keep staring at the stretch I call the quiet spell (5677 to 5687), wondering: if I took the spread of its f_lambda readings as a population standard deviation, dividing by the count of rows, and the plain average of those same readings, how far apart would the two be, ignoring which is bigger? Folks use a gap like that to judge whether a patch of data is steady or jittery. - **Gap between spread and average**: 6.2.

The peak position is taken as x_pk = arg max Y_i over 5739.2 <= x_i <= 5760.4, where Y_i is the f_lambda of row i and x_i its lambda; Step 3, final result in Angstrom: 5746.48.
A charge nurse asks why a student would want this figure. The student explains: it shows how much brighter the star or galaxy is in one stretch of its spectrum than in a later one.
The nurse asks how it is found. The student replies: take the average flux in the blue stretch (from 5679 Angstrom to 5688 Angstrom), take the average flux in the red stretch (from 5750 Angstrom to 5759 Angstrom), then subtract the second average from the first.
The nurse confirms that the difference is 0.21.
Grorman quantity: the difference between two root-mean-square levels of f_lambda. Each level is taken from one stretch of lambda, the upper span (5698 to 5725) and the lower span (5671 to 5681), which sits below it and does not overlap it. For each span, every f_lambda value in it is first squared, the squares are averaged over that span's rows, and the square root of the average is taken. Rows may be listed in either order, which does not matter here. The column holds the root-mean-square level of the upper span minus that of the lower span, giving -0.24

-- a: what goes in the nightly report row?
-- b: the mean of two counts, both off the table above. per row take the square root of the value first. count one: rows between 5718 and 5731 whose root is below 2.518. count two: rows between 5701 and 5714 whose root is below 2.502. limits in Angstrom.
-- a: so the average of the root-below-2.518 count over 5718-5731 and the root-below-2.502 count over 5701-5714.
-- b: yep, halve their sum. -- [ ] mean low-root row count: 5.5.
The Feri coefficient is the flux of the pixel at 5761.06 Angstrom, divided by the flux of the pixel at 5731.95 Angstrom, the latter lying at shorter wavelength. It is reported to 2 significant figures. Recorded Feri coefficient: 0.92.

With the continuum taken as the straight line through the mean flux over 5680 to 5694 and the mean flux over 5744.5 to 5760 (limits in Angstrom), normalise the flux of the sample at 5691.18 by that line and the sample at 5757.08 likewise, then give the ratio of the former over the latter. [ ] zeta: 0.97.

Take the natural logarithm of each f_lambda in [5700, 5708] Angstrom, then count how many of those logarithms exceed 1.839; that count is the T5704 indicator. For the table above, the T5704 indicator 0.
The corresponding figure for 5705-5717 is 1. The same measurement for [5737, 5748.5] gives 9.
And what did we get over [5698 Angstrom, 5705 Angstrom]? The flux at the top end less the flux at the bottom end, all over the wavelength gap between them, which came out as -0.10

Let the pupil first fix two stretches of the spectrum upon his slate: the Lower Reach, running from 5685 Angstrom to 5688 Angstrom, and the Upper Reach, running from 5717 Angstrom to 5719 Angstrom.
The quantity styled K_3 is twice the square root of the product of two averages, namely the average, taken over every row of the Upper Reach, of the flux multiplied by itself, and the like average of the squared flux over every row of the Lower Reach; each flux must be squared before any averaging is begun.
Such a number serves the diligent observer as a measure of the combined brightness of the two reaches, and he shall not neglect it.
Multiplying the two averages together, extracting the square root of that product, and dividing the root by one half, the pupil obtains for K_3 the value 80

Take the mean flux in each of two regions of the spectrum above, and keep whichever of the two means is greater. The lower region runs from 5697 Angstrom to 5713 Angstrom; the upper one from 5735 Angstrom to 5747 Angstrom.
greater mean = 6.61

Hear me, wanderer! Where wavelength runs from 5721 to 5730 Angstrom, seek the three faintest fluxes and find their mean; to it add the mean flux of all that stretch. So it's 13.0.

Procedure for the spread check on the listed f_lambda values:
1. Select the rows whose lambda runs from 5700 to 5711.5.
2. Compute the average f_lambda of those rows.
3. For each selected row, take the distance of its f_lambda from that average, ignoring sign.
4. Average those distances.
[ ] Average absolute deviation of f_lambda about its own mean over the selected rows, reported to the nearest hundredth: 0.16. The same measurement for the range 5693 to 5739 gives 0.24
